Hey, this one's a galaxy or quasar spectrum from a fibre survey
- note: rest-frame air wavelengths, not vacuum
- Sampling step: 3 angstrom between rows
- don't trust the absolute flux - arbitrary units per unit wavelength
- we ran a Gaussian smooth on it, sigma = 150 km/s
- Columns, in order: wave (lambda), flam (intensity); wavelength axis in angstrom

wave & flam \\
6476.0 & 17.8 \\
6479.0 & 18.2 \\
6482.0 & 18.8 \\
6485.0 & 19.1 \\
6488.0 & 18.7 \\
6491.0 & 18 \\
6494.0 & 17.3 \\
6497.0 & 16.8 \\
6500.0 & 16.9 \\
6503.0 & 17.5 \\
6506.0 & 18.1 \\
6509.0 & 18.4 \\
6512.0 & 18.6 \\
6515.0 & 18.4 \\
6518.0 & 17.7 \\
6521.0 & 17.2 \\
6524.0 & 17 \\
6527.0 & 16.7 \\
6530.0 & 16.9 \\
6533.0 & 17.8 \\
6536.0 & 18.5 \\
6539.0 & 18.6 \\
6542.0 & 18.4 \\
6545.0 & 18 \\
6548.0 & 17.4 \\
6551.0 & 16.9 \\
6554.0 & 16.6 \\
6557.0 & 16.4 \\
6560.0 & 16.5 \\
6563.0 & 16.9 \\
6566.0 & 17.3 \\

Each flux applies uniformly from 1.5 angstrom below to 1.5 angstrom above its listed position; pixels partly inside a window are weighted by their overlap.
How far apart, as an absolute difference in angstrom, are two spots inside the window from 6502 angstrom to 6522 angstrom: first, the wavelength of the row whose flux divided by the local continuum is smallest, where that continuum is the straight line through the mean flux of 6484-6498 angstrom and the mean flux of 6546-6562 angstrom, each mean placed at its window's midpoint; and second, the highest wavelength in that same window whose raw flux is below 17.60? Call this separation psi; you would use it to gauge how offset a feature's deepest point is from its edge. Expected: 18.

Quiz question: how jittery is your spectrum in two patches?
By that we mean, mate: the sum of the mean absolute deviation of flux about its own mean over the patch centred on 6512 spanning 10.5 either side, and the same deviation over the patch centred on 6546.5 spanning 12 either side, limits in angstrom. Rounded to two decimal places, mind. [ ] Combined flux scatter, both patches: 1.22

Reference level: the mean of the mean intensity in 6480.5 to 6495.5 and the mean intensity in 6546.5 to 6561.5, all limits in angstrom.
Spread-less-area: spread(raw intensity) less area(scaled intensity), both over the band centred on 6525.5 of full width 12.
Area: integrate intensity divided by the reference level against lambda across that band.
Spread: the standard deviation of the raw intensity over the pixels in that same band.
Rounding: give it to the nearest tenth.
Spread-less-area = -11.4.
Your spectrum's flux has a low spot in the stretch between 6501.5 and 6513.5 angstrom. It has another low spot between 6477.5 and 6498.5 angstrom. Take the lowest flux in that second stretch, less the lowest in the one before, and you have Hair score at -0.70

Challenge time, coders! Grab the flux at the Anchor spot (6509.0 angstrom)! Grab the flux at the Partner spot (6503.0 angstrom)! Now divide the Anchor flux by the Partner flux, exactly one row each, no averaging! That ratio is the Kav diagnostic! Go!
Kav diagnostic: 1.05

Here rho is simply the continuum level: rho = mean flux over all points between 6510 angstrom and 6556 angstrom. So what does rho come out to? 17.6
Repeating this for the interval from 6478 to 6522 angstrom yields 18.0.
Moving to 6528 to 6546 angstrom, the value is 18.0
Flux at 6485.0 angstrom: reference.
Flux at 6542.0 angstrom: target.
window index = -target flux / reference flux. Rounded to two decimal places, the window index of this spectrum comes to -0.96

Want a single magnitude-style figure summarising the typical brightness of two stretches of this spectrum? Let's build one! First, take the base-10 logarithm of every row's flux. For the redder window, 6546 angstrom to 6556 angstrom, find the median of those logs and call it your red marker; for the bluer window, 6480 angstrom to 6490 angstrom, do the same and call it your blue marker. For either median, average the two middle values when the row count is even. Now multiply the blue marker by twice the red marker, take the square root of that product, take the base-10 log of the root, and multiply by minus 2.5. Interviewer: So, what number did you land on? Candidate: -0.619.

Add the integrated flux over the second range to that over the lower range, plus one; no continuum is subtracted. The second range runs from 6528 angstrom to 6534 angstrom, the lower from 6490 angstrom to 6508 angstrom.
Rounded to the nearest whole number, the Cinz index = 419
